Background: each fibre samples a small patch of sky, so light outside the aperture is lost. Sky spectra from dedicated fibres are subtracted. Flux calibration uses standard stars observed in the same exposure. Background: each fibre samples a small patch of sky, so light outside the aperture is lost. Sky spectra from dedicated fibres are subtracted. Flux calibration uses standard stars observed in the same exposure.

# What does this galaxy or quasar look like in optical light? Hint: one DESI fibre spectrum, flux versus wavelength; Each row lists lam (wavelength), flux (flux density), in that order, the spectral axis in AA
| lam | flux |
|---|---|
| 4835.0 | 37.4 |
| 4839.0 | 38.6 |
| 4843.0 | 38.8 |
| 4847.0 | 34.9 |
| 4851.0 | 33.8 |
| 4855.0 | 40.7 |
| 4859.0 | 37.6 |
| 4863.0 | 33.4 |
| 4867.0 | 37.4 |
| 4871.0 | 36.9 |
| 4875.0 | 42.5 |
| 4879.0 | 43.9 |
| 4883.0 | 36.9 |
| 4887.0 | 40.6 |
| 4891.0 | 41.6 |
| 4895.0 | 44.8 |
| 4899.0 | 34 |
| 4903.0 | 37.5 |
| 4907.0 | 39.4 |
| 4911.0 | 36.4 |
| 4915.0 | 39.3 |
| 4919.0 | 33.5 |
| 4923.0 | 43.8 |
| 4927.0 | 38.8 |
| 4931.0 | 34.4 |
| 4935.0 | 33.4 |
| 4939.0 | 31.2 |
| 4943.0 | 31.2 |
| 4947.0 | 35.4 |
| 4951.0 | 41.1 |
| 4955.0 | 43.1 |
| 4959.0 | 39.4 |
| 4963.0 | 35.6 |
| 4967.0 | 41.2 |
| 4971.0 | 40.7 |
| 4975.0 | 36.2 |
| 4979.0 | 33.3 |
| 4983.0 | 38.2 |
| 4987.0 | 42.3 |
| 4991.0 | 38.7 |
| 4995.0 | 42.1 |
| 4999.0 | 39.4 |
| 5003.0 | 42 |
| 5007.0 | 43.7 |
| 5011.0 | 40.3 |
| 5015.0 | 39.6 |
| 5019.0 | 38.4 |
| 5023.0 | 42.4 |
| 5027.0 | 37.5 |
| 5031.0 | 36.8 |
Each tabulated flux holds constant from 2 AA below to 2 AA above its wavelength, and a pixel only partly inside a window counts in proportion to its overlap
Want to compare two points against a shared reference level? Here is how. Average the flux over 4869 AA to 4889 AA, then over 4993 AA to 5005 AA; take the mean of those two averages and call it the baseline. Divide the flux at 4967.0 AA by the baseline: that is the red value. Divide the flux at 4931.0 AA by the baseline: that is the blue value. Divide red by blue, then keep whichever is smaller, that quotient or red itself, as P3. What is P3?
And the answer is 1.01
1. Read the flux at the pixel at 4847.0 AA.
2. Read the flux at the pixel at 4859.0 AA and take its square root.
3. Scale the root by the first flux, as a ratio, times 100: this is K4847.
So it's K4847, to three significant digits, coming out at 17.6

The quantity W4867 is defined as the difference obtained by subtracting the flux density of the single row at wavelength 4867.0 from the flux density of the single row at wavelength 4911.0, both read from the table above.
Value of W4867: -1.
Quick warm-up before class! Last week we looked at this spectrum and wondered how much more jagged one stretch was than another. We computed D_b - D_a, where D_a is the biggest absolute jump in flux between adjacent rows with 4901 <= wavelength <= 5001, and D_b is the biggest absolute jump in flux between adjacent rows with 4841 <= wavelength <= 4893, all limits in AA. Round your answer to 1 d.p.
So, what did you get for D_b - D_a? -3.3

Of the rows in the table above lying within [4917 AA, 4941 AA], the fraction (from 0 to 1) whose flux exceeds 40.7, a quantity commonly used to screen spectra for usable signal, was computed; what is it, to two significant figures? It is 0.17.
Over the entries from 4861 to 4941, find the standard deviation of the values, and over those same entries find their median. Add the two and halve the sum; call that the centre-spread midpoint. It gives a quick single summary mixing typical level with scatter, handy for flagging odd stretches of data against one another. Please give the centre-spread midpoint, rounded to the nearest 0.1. 20.7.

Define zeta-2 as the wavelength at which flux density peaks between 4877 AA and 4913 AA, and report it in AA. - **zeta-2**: 4895.0 AA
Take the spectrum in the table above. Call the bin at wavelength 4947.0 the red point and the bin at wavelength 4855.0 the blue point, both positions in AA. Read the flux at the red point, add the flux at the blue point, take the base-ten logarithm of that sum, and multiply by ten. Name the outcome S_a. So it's 18.8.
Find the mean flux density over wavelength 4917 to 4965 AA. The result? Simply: 36.7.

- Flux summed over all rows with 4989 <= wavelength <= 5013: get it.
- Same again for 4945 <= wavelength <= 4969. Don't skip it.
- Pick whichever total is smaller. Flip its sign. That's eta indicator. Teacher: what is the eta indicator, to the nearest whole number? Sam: -236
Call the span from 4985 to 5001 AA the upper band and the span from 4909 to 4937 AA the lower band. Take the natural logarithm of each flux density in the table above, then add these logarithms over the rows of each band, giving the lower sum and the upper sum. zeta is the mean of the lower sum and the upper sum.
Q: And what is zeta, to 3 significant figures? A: 20.0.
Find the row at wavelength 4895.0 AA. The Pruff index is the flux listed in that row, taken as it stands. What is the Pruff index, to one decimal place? 44.8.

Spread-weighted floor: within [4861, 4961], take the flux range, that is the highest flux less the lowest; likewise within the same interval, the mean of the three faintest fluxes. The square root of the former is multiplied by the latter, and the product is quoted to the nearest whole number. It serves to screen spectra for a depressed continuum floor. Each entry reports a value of 118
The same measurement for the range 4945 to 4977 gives 99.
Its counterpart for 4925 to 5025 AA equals 113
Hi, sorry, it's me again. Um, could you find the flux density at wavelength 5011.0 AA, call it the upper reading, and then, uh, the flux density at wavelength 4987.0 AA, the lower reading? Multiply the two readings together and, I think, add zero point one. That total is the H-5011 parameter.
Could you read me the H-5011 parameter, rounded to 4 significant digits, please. 1705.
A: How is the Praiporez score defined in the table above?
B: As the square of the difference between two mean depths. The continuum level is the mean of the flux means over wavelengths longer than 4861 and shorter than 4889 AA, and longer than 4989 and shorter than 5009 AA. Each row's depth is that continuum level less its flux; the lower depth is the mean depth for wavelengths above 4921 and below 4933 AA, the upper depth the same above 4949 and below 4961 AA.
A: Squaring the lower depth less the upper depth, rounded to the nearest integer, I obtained 5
